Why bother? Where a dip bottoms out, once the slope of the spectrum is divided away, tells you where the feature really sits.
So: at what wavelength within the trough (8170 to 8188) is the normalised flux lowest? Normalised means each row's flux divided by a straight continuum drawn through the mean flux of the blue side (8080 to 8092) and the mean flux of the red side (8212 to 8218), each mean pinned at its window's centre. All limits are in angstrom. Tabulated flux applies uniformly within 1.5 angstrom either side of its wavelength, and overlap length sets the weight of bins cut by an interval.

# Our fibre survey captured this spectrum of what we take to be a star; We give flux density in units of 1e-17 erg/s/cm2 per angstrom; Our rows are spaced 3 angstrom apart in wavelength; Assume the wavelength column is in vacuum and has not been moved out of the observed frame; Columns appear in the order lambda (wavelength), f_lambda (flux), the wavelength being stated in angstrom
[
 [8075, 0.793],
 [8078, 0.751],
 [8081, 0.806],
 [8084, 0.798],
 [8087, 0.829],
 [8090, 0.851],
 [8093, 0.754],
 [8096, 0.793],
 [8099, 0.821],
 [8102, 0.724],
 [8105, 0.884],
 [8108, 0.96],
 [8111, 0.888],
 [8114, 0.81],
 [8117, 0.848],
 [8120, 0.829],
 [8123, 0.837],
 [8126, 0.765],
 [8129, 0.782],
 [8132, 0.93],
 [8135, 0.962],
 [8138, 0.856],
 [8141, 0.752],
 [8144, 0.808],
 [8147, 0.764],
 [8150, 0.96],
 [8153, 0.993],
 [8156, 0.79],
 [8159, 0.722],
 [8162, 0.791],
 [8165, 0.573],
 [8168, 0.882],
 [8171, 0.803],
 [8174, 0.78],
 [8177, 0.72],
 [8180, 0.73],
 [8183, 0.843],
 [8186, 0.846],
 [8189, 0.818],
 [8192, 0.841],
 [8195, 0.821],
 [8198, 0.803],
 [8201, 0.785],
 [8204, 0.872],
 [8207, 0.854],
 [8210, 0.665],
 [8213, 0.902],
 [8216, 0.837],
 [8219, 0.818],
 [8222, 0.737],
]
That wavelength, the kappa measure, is 8177 angstrom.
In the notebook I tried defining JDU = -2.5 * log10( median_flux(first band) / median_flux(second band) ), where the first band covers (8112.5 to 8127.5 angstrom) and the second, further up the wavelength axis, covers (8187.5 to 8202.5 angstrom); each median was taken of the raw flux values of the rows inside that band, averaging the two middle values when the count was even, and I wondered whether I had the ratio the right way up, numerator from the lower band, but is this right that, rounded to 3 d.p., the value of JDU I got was -0.015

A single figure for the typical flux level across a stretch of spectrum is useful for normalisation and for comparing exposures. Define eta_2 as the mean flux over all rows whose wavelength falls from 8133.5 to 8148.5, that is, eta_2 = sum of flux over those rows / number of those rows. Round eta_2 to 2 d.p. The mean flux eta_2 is 0.83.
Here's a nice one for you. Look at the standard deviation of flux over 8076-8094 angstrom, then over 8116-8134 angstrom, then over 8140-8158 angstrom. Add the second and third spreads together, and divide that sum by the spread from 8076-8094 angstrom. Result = 4.1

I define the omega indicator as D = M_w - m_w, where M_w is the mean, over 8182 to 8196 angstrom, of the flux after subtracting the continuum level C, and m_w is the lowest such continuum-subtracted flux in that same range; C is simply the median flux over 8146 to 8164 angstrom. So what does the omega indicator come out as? 0.02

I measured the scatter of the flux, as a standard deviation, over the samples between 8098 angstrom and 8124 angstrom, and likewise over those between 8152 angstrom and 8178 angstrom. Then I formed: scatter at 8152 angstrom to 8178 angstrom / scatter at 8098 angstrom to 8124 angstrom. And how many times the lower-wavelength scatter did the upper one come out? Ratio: 1.78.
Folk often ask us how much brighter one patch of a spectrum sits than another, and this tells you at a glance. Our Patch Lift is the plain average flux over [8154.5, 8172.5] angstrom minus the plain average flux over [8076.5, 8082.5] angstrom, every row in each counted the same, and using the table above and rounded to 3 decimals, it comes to -0.018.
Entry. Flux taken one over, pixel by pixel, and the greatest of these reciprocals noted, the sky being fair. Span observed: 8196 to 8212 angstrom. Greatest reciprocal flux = 1.50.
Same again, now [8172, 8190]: 1.39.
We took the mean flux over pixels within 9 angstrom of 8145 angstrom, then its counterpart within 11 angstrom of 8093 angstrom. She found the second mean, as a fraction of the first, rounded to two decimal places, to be 0.93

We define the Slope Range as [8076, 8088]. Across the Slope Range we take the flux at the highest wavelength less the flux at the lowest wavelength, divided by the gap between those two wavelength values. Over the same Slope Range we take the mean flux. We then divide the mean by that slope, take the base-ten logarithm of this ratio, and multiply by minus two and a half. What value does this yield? -4.9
